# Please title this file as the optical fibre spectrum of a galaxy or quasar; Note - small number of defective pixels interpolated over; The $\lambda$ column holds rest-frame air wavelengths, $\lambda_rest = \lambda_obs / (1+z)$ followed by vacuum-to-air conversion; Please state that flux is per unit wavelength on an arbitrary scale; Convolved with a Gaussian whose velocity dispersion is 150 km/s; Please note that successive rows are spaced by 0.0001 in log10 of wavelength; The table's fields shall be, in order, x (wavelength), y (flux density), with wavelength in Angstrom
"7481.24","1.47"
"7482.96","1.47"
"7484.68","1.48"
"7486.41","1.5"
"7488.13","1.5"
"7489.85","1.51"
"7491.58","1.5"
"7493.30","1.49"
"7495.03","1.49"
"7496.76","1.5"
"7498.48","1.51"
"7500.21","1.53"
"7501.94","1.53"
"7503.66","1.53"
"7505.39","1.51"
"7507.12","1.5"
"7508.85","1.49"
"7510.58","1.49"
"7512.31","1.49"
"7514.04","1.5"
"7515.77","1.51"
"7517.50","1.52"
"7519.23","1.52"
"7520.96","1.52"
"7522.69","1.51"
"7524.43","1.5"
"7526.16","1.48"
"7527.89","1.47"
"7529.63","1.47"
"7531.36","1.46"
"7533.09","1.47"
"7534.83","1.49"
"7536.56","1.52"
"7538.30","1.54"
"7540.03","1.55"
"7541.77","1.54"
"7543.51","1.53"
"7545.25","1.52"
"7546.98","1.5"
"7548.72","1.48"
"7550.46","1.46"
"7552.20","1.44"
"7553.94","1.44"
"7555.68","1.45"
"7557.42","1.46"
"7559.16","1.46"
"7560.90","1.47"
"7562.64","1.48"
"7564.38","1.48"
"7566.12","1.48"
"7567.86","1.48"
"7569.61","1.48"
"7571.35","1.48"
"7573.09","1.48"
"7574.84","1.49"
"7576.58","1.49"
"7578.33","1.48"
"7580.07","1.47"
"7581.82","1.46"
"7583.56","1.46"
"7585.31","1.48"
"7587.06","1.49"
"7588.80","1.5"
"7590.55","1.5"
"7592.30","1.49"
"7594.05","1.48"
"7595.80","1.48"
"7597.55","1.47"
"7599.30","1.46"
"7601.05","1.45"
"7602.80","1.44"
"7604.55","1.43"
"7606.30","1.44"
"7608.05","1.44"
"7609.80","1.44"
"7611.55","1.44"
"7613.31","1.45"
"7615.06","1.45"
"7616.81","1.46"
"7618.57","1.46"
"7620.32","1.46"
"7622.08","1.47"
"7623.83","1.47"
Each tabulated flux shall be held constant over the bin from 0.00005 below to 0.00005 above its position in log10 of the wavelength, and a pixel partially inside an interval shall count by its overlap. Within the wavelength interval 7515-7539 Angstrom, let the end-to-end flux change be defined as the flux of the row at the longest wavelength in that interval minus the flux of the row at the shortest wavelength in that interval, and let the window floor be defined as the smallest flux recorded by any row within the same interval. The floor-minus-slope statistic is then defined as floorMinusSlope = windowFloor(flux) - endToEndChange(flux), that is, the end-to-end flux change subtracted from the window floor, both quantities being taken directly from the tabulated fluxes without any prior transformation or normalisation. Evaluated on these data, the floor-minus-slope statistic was 1.43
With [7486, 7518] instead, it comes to 1.47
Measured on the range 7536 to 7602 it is 1.51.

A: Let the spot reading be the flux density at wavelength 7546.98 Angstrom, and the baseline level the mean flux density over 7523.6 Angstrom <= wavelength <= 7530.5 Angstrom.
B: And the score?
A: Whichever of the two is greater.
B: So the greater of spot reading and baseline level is 1.50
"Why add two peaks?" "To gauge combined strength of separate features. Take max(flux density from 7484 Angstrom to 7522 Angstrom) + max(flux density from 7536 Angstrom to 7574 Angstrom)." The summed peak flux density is 3.08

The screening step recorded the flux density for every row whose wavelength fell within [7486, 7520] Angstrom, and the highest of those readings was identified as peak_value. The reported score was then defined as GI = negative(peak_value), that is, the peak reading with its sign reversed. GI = -1.53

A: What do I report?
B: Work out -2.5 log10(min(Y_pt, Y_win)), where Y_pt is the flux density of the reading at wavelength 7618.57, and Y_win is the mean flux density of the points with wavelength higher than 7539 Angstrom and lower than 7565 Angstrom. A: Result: -0.411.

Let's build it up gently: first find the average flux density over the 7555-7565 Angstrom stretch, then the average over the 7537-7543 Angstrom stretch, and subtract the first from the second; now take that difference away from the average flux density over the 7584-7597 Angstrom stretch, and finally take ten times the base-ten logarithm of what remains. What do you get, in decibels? 1.50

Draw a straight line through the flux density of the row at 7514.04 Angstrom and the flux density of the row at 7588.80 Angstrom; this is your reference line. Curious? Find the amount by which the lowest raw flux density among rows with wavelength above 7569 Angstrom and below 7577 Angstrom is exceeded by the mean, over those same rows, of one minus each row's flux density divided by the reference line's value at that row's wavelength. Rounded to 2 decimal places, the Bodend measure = -1.47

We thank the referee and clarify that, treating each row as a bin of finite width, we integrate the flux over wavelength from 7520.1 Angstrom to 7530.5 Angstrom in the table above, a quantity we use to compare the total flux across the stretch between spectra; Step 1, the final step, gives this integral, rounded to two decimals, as 15.51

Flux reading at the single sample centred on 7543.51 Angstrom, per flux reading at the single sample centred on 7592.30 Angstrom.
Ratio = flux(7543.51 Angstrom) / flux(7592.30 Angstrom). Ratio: 1.03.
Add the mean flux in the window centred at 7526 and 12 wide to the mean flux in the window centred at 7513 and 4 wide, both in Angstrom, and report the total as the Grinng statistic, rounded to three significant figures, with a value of 2.98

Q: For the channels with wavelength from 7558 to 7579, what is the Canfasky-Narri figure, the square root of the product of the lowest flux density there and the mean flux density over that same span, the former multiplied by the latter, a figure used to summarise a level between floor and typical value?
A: 1.47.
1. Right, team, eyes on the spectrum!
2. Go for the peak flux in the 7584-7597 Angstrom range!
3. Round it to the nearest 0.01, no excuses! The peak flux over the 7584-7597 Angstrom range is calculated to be 1.50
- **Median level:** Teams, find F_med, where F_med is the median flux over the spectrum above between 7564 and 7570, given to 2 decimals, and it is 1.48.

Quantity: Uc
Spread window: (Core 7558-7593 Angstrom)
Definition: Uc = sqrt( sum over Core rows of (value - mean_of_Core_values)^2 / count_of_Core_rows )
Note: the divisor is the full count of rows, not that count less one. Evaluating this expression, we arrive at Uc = 0.011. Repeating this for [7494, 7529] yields 0.017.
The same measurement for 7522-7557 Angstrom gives 0.033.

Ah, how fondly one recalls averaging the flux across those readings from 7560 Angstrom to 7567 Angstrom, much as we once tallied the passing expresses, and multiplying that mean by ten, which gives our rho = 14.8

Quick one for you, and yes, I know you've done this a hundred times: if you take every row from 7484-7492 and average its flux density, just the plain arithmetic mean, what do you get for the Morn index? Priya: 1.498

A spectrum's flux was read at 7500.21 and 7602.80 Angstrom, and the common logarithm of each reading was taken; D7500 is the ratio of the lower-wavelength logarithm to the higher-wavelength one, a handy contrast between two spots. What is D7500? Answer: 1.17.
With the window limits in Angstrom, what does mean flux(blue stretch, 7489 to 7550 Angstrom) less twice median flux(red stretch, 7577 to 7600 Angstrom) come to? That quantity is -1.46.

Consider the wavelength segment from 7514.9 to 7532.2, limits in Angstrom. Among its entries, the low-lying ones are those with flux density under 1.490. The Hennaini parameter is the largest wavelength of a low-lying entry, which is 7531.36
